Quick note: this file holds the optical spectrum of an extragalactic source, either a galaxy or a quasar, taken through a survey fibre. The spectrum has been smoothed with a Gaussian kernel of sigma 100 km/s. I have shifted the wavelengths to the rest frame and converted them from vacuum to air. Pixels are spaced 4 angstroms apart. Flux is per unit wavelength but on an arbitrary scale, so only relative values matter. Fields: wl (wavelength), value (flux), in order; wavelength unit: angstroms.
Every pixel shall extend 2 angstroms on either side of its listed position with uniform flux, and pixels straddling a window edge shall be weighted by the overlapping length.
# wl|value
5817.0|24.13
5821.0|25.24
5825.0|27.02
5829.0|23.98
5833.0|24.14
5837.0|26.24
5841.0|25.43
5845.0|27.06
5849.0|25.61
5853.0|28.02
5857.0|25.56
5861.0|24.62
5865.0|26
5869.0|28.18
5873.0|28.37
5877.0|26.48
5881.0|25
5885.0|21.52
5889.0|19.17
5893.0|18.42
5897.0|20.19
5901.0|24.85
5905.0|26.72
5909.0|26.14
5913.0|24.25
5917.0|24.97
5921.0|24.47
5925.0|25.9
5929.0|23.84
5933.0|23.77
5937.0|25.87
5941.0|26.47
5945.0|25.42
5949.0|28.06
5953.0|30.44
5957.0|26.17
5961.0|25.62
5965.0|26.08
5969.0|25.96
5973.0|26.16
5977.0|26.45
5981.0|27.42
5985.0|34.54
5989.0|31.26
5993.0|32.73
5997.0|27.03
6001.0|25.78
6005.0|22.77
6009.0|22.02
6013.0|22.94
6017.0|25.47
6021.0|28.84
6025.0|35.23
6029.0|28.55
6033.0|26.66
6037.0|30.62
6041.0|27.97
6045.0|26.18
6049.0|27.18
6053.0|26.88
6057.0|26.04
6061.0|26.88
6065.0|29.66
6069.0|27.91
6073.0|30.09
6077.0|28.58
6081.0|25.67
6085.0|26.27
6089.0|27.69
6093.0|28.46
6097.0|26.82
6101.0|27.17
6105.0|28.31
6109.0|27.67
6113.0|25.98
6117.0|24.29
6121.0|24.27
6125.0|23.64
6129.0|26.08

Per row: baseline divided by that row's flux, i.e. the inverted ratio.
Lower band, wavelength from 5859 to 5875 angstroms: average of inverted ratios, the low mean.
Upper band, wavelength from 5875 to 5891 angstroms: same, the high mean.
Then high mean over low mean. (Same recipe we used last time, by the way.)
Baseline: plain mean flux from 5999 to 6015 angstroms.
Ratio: 1.18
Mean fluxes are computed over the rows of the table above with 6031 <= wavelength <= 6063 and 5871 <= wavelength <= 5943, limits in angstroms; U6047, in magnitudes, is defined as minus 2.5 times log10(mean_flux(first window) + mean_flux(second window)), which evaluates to -4.28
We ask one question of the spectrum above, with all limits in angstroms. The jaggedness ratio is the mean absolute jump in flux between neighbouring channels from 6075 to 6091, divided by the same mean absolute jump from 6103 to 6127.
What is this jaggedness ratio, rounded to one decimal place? 1.8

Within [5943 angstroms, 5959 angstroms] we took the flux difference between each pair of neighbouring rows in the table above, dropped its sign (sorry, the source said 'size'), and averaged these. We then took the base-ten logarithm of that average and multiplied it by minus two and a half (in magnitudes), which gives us -1.2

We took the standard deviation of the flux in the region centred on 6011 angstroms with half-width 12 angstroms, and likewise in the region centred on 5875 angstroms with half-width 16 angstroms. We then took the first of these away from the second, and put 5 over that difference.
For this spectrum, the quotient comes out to 8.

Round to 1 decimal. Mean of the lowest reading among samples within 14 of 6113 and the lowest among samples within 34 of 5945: 23.7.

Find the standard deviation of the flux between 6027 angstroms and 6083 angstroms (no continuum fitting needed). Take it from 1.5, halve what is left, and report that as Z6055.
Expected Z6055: 0.0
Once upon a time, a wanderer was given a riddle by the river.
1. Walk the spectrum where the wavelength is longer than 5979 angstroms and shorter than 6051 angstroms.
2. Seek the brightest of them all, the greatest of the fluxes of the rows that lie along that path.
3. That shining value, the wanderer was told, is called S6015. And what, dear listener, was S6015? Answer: 35.23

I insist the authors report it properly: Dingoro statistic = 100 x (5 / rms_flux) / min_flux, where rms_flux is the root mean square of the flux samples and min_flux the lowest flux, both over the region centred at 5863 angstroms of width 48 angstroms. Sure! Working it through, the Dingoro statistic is 0.89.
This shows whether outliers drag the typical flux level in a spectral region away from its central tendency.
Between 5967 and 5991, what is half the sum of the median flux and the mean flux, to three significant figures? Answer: 27.8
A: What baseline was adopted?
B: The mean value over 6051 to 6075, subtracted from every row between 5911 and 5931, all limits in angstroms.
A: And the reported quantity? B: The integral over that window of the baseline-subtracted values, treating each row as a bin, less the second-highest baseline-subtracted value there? -62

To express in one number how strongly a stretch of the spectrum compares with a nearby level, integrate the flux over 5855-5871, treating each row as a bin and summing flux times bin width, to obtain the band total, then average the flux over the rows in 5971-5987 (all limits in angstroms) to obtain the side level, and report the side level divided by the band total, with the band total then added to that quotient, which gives 418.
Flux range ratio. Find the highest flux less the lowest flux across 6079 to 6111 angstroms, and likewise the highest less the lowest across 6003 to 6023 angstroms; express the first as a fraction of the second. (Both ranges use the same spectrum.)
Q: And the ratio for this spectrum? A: 0.41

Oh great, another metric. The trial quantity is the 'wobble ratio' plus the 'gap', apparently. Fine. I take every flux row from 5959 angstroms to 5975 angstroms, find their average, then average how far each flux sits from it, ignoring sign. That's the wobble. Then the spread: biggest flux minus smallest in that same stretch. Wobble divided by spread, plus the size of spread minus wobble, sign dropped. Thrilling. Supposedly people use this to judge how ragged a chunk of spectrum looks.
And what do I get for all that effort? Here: 1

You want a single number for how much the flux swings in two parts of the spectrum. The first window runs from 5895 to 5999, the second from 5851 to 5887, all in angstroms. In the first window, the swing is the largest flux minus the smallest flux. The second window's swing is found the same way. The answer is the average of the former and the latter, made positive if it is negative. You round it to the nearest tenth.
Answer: 10.6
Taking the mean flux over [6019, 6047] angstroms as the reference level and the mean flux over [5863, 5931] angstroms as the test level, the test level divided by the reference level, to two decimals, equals 0.84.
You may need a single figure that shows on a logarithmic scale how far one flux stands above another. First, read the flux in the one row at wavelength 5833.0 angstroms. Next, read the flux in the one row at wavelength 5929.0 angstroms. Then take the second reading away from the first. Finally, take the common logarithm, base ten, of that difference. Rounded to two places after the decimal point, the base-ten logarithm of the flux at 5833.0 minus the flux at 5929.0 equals -0.52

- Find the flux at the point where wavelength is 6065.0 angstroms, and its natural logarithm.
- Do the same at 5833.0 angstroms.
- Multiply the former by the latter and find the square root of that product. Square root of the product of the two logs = 3.29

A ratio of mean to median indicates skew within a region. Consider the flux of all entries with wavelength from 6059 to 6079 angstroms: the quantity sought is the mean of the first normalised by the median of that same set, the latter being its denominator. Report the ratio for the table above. 1.002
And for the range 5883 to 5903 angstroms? 1.032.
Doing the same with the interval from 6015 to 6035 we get 1.014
